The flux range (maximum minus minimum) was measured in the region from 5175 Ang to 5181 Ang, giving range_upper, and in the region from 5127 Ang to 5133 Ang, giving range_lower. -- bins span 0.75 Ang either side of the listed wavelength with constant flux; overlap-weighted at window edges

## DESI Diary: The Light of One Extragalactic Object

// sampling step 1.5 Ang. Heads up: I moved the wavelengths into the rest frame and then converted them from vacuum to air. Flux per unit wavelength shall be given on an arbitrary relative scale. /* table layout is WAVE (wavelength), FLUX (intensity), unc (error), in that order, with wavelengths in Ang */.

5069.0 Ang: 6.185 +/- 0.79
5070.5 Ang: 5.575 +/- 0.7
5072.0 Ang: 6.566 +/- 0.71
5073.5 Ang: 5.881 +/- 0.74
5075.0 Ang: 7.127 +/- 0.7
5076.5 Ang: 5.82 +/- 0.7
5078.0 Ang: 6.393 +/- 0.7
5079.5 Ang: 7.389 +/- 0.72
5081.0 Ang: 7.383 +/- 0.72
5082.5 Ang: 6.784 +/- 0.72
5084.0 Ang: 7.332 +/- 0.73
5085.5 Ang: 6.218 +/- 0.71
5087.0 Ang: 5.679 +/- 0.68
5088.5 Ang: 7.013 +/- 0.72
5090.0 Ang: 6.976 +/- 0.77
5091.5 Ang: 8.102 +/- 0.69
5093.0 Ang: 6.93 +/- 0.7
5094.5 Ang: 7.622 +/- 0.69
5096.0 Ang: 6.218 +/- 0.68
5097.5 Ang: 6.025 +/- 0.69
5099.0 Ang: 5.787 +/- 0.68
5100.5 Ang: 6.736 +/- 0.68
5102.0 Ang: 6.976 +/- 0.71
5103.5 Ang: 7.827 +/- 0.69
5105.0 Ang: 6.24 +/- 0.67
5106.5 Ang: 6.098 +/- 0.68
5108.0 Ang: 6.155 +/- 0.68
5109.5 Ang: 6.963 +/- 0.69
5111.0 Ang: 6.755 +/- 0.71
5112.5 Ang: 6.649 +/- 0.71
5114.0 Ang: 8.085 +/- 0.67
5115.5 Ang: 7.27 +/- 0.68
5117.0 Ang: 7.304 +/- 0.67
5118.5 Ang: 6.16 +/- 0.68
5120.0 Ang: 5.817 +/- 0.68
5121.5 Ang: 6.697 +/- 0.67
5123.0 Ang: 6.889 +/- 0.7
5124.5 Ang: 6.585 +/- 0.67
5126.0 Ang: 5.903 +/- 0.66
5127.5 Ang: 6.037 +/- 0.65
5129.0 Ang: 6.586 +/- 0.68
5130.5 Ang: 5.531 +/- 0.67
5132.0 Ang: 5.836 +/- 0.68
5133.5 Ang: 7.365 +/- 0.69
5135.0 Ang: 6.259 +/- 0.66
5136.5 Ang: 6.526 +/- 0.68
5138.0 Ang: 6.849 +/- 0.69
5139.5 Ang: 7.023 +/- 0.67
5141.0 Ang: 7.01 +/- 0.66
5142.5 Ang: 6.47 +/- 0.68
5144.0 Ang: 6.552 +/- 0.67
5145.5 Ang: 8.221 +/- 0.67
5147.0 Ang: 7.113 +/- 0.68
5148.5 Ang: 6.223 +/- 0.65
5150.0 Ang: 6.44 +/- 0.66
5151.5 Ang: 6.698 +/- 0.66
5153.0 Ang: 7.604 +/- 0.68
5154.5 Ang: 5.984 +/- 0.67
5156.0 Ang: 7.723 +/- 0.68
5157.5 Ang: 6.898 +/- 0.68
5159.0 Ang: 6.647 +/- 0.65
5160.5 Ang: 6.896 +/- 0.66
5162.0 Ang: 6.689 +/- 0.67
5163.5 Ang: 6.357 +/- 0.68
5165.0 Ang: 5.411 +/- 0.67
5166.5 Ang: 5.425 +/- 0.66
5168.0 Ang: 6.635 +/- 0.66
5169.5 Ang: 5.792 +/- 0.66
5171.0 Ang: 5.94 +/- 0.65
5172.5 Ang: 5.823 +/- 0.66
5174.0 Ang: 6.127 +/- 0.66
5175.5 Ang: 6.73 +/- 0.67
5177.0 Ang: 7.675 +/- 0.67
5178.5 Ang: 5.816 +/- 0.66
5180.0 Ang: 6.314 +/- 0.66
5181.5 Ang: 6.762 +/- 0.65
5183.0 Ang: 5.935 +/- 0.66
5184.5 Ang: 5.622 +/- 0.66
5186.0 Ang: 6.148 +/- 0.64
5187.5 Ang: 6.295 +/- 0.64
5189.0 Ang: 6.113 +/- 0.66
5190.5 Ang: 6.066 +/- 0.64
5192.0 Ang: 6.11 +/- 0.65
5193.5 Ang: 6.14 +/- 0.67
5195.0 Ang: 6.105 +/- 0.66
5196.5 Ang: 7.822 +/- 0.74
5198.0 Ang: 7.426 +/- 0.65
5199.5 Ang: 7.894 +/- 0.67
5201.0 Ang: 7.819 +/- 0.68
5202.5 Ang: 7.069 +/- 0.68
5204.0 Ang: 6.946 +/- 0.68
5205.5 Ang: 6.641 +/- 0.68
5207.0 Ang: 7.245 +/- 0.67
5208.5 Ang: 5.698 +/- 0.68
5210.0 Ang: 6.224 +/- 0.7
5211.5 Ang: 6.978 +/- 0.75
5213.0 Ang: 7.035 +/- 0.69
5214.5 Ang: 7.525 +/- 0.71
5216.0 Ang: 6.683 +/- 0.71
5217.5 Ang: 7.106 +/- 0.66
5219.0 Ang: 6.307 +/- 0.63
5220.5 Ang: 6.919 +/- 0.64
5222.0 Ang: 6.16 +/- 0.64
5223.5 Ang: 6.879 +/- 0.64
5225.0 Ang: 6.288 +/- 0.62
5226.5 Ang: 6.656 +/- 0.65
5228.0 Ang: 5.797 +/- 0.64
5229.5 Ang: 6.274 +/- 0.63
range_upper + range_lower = 2.9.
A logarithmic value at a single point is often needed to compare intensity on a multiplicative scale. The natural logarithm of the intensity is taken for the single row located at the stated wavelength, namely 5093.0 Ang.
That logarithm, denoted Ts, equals 1.94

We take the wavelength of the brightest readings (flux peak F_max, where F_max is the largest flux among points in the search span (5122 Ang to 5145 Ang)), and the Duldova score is 5133.5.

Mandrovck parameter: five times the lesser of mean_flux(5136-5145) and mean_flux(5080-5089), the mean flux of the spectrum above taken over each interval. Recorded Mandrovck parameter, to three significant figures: 33.7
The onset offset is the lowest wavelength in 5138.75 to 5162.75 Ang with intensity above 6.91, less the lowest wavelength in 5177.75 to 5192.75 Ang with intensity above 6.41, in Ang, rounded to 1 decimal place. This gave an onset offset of -42.0 Ang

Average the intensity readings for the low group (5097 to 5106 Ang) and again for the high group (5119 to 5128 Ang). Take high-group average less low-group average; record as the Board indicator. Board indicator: -0.28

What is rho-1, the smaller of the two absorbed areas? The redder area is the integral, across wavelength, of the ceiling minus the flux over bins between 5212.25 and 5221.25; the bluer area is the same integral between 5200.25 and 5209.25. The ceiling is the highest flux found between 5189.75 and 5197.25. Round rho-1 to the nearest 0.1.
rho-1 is 8.0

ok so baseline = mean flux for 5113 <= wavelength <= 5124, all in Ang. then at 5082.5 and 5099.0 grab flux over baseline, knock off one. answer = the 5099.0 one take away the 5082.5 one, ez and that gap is -0.14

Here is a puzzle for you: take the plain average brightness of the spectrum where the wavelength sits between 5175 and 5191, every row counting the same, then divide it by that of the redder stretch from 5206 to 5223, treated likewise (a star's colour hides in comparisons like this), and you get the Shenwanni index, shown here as 0.94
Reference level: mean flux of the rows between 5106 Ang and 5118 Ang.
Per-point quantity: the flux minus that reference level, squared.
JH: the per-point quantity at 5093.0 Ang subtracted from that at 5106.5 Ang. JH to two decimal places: 0.66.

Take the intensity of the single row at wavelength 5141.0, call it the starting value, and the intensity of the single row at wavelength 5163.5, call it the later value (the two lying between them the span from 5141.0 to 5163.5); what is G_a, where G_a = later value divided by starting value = 0.91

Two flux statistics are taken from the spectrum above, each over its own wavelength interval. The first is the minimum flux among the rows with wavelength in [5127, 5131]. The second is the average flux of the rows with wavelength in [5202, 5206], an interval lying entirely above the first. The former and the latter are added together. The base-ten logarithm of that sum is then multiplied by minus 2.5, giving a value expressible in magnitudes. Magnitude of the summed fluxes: -2.735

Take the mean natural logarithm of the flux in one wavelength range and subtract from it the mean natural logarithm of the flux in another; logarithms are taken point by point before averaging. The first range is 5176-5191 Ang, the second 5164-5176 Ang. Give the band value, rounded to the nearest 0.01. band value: 0.05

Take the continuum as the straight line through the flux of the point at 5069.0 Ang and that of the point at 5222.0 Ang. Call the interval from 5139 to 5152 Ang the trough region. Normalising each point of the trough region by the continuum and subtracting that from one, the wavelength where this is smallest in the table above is 5145.5 Ang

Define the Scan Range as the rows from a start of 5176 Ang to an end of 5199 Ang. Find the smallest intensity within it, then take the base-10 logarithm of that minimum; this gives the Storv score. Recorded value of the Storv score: 0.750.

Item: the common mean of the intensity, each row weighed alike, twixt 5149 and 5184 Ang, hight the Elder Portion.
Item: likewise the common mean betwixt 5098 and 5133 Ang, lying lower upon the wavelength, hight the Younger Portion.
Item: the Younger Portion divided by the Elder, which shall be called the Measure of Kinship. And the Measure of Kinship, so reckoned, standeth 1.02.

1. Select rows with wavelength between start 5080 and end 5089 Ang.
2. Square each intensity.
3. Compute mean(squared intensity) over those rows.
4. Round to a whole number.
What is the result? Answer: 46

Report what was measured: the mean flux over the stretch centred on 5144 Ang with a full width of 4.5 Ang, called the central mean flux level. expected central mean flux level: 7.08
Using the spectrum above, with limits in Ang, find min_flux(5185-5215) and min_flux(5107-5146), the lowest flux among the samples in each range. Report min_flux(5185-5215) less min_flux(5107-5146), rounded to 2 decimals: 0.17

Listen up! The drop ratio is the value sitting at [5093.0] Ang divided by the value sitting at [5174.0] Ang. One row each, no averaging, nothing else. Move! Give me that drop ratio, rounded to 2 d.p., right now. 1.13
